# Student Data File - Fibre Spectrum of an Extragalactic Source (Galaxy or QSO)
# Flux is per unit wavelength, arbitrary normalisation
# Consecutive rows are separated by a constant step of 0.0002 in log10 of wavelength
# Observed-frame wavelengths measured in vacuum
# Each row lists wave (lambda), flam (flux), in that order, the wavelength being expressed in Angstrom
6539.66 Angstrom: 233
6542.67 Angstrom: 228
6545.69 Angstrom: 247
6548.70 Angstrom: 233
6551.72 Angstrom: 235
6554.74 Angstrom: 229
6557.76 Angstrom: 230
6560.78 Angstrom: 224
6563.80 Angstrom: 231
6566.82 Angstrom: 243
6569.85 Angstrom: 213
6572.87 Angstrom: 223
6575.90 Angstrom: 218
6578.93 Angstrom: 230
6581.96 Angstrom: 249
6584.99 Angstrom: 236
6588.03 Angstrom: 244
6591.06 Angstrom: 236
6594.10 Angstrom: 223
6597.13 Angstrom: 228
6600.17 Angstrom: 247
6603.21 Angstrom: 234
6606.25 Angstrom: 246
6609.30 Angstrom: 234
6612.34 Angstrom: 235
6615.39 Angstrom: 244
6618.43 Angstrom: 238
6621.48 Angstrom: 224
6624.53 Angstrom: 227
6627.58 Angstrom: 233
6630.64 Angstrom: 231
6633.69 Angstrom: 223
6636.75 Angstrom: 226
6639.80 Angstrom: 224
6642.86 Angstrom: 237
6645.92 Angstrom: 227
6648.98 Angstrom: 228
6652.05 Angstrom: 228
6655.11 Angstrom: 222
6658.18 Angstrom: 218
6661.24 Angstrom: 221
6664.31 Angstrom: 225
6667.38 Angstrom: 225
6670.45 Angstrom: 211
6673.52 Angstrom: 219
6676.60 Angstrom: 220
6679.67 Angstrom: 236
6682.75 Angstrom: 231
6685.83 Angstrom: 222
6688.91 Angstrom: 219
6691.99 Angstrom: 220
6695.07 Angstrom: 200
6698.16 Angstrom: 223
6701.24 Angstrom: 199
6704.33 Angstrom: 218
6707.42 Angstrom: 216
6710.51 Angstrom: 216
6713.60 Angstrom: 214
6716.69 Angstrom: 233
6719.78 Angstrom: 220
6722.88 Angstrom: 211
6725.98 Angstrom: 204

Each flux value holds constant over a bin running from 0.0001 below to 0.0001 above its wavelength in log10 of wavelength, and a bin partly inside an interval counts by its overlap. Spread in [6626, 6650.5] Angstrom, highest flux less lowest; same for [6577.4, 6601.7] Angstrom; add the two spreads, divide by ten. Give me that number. 4.0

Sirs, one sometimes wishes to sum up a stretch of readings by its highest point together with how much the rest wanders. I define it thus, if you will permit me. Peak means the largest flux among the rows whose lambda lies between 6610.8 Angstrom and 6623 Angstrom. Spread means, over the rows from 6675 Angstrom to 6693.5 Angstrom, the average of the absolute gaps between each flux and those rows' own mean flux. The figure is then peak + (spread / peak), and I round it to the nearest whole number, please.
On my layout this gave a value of 244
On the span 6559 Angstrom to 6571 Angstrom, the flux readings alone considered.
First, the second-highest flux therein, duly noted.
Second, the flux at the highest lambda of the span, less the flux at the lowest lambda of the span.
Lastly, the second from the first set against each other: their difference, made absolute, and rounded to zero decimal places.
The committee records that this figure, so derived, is 242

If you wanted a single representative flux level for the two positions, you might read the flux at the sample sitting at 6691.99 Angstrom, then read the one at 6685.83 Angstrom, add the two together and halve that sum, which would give 221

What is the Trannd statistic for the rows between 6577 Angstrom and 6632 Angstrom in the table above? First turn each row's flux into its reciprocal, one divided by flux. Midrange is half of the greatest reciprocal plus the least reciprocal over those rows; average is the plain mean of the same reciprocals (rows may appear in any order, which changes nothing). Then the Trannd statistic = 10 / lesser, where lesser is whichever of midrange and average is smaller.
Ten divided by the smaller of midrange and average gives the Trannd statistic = 2353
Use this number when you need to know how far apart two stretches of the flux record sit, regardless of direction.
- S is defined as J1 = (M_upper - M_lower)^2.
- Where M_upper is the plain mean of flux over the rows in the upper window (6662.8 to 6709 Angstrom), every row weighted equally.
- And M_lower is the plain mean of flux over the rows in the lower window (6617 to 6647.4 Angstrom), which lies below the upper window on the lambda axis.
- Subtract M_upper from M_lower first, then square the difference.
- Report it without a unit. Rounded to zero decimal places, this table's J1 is 101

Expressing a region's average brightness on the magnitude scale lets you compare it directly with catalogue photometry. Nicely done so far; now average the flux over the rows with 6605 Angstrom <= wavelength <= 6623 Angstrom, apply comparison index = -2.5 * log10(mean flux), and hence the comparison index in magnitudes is -5.94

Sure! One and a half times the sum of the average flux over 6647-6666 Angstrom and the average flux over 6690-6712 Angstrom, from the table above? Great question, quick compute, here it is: 655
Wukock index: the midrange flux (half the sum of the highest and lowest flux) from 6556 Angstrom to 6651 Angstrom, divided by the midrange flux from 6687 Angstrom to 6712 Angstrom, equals 1.09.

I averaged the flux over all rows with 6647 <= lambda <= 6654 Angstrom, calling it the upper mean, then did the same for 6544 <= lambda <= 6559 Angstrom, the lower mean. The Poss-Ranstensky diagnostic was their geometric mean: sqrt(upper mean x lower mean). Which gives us 231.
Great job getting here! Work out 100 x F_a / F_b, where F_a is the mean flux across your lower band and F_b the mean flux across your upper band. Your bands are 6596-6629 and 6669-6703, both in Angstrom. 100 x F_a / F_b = 108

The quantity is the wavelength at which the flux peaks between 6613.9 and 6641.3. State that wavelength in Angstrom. 6615.39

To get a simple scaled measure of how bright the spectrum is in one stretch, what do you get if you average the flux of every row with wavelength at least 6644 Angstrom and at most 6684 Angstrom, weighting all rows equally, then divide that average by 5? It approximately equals 44.8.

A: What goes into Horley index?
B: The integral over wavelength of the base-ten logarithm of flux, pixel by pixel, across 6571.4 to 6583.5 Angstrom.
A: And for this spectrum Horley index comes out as 28.6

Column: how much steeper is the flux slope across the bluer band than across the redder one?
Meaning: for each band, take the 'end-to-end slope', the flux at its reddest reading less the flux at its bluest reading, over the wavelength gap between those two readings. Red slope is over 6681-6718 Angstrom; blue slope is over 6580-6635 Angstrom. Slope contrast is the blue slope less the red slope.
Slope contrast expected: -0.6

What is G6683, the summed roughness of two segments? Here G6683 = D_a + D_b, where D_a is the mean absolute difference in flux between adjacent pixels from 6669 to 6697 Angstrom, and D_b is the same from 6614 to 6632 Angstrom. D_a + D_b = 14.1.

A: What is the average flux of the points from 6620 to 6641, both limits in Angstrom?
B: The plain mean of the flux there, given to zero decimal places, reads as 227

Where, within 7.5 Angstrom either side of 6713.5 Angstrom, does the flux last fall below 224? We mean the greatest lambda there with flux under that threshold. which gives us 6719.78 Angstrom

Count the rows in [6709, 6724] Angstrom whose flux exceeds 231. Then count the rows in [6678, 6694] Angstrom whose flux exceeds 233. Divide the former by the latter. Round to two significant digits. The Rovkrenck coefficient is 1.0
